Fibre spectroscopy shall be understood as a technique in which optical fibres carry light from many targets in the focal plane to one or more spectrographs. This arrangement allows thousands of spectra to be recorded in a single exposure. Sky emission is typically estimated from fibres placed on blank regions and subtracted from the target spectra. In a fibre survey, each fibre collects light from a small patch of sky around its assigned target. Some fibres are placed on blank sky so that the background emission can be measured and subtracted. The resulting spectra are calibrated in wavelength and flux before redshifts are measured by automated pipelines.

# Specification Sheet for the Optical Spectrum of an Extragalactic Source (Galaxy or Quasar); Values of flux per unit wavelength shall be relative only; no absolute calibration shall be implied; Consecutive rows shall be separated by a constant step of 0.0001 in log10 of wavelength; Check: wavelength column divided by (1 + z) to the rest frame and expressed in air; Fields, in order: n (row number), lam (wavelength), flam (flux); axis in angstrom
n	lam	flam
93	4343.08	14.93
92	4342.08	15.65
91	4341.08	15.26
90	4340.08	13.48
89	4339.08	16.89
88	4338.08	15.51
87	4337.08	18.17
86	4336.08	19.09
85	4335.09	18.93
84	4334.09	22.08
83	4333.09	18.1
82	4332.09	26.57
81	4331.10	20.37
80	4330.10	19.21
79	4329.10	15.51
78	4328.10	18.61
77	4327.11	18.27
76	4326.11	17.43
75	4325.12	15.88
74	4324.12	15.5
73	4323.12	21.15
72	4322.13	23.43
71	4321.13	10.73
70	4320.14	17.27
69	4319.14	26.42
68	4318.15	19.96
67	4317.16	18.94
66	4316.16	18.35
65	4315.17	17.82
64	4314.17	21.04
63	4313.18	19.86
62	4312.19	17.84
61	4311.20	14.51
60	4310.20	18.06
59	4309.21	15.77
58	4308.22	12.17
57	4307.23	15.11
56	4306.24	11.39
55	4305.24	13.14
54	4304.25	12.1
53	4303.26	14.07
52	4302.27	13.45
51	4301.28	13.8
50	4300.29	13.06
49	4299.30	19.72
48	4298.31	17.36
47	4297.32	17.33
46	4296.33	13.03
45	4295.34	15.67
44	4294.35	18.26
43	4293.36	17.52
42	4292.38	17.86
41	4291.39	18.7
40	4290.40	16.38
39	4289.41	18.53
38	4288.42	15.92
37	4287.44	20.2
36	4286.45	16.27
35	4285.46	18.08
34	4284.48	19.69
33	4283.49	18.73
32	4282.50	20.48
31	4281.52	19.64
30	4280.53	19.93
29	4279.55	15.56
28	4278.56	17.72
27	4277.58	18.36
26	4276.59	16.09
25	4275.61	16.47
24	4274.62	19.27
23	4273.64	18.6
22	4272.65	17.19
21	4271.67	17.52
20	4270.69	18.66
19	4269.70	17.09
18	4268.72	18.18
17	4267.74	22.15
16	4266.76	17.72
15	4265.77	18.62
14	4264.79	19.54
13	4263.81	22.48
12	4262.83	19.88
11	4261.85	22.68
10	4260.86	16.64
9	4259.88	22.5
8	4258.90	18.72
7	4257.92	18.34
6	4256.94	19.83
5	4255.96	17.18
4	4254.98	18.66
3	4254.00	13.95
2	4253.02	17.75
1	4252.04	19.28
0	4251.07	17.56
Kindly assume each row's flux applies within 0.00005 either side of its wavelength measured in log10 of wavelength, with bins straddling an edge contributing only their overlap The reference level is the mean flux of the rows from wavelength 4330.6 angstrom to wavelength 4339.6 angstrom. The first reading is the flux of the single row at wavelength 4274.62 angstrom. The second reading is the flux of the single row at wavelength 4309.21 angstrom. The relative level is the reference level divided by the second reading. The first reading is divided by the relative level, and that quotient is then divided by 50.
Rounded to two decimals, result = 0.31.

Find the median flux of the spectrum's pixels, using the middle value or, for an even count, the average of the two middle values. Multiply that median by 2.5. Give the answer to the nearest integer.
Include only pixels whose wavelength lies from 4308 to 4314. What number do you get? 42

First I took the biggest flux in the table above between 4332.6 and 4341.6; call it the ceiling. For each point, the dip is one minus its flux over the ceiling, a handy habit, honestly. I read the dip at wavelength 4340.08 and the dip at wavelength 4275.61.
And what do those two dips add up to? 0.64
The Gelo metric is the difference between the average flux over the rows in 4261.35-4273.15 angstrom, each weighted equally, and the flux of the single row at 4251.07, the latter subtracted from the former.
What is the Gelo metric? 1.7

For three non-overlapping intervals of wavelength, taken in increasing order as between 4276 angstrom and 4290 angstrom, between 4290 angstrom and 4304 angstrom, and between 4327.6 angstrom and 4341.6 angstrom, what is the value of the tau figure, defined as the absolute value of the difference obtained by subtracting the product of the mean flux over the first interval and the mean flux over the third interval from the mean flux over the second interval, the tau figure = 319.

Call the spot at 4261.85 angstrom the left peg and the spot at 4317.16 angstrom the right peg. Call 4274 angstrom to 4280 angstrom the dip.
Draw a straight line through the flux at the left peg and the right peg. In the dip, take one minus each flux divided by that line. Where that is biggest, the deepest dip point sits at 4279.55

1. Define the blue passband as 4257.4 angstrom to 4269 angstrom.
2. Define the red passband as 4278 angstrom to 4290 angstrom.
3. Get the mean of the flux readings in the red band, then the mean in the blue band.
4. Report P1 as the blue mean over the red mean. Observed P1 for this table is 1.08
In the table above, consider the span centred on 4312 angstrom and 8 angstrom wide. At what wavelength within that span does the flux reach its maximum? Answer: 4314.17 angstrom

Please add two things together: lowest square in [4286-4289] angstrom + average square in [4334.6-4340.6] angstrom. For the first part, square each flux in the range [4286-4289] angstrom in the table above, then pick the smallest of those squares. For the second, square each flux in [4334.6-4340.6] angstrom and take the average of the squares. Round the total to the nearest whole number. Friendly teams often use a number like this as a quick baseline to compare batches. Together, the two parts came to 547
